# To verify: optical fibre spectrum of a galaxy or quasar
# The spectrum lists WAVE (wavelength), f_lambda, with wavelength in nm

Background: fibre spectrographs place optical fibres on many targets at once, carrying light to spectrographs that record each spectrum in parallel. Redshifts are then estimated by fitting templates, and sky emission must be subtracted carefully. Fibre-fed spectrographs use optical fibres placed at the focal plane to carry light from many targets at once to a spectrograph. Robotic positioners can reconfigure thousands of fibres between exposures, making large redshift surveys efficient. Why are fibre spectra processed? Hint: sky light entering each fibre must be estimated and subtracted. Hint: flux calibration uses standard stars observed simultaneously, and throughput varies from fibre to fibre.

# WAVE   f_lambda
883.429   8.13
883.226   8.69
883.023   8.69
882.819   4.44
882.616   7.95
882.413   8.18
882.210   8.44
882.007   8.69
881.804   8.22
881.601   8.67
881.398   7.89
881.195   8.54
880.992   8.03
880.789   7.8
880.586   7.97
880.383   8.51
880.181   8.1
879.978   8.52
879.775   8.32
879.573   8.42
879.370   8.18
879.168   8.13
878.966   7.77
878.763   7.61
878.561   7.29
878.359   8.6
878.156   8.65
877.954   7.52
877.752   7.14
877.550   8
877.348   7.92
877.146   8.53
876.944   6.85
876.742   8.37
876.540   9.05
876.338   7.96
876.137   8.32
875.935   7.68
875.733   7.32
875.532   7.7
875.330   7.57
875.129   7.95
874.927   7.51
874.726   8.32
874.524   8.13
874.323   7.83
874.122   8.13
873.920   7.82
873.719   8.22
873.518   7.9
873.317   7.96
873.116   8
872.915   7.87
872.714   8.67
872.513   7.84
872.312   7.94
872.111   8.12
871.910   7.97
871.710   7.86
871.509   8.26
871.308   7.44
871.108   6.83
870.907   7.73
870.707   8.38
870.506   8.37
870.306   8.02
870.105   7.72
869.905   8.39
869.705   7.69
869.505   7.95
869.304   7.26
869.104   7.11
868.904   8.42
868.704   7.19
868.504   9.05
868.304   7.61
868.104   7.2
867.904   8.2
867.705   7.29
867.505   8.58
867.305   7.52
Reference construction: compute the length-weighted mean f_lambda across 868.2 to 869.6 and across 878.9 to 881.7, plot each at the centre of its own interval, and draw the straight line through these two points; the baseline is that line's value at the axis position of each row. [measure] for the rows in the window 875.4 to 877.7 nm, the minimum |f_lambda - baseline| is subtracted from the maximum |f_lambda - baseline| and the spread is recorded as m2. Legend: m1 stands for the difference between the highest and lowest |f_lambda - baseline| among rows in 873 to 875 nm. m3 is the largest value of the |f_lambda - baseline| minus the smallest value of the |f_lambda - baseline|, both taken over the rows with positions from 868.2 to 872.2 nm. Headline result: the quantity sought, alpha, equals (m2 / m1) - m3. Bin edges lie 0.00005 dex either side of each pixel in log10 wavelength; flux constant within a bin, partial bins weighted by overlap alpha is 1.04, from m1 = 0.5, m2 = 1.13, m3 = 1.24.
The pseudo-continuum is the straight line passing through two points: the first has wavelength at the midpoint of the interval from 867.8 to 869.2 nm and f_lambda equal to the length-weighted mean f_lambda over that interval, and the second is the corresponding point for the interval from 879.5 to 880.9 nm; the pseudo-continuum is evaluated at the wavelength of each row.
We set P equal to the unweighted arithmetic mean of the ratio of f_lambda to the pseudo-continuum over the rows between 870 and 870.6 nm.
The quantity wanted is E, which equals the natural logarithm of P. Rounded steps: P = 1.02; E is 0.02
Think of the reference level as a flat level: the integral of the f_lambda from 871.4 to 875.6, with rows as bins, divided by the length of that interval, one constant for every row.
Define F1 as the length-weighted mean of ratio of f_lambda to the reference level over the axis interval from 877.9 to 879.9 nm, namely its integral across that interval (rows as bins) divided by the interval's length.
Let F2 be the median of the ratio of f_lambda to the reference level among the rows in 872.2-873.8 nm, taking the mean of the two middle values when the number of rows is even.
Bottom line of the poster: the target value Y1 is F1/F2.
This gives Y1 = 1.015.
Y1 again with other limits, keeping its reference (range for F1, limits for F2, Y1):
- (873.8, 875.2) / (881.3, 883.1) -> 0.968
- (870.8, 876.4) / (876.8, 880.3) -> 0.974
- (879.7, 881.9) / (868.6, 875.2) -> 1.035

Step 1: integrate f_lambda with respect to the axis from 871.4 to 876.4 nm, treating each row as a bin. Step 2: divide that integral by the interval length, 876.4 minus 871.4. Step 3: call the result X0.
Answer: 7.95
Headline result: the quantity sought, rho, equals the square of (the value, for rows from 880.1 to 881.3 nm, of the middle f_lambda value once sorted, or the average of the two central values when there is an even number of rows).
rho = 65.0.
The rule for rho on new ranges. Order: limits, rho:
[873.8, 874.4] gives 61.3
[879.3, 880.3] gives 69.2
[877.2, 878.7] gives 62.7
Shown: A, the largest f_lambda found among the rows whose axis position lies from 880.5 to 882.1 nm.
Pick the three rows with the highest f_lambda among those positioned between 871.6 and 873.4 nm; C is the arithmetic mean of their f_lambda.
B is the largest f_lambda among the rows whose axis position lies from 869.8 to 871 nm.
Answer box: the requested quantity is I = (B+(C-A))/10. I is 0.80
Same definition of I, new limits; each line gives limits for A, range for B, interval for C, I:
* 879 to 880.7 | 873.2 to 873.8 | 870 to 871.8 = 0.80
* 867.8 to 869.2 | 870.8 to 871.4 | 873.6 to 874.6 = 0.68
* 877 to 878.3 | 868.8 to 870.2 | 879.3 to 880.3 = 0.82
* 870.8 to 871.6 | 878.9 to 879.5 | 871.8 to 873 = 0.82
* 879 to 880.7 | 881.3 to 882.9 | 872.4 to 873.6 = 0.84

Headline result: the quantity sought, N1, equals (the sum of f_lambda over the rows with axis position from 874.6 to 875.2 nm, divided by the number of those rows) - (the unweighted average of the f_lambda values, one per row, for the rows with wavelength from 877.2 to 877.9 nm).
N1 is 0.24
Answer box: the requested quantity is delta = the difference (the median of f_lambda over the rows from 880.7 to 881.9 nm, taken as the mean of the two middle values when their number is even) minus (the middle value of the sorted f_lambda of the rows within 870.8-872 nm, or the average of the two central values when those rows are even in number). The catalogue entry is 0.33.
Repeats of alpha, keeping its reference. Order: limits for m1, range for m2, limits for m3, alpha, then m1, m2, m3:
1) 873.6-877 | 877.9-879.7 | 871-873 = -0.29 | 1.2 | 0.85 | 1.02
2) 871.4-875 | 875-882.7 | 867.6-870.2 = 0.53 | 0.7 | 1.23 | 1.16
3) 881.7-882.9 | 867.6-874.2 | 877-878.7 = -0.54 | 3.8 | 1.27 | 0.87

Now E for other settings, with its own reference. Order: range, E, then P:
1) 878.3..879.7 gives -0.02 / 0.98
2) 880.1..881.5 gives -0.02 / 0.98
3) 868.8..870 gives -0.01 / 0.99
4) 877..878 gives -0.04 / 0.96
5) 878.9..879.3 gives -0.03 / 0.97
